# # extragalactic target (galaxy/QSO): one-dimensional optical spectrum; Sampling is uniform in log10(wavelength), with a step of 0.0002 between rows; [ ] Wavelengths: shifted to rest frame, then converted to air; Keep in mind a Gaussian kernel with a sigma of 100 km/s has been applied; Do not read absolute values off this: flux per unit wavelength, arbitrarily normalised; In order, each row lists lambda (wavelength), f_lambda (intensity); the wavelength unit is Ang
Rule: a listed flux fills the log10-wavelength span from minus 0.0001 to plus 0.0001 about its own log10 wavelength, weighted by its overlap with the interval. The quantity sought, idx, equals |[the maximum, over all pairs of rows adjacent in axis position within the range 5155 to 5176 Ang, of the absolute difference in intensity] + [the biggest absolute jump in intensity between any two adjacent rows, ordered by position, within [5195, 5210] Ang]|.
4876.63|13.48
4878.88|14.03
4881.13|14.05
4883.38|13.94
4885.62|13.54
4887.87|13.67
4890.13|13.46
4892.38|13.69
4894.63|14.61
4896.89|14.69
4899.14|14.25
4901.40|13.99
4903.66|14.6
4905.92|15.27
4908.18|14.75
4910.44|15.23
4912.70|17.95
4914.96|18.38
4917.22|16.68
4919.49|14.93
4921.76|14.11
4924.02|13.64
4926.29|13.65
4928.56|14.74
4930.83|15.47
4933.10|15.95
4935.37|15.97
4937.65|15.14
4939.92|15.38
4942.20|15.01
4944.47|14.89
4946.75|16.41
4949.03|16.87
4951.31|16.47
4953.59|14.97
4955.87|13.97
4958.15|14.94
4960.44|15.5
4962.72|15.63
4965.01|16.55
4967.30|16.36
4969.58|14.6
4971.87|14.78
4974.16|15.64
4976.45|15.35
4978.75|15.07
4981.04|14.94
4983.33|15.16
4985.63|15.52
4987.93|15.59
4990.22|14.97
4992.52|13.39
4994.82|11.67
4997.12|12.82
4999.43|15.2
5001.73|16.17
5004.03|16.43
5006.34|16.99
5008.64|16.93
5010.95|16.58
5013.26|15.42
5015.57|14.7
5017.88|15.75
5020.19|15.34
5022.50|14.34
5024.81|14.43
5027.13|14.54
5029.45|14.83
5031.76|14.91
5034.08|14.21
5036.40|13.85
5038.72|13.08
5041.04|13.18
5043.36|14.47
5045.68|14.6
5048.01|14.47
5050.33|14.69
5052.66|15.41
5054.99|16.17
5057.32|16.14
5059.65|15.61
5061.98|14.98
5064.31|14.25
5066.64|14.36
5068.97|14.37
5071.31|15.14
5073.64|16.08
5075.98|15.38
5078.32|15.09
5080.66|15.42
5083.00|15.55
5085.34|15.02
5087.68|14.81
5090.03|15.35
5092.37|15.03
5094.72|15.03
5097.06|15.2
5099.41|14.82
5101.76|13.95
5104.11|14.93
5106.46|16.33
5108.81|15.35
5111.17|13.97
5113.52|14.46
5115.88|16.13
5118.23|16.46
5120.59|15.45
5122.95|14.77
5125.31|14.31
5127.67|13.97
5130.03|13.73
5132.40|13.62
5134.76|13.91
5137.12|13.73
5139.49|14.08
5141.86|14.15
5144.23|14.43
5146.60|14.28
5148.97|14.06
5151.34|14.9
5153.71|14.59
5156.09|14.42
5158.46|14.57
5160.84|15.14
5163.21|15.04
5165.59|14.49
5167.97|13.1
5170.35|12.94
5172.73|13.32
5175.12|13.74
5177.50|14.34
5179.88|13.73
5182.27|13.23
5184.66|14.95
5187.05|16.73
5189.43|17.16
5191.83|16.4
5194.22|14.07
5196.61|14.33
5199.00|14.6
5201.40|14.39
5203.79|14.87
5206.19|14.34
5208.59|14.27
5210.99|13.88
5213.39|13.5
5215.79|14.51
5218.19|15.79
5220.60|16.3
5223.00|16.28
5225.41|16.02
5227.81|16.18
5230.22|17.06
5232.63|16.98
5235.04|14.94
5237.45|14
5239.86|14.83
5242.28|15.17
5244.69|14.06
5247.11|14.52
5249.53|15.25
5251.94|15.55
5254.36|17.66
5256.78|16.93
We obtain 1.9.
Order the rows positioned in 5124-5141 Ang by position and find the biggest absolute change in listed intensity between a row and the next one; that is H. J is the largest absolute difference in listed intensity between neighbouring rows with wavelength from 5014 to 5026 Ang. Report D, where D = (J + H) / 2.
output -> 0.70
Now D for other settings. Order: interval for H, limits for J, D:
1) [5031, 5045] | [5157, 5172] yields 1.34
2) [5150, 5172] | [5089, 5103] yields 1.13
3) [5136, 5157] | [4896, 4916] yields 1.78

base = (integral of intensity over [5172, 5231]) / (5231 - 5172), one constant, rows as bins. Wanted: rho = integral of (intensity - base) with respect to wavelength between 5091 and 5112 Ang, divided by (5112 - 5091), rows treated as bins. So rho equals 0.02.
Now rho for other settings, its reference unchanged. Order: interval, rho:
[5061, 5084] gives 0.10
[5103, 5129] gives 0.14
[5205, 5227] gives 0.05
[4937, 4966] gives 0.56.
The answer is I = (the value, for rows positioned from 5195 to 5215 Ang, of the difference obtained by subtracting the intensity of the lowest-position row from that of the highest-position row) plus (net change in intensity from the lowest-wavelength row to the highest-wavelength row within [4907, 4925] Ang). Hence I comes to -2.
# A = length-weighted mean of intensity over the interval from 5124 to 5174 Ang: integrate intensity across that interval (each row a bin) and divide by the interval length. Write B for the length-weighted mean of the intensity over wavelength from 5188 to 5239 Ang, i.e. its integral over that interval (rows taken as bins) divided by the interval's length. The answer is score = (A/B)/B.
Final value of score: 0.061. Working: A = 14.1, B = 15.2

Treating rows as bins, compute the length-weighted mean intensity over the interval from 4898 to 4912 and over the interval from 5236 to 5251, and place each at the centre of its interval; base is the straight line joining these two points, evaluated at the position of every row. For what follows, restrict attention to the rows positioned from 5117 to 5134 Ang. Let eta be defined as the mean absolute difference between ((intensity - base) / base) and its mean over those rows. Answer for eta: 0.055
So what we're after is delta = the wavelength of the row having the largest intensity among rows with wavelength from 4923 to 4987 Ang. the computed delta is 4949.03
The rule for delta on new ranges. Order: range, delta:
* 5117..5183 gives 5118.23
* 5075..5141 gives 5118.23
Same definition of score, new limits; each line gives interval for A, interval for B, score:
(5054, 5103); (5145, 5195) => 0.072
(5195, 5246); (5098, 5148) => 0.071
